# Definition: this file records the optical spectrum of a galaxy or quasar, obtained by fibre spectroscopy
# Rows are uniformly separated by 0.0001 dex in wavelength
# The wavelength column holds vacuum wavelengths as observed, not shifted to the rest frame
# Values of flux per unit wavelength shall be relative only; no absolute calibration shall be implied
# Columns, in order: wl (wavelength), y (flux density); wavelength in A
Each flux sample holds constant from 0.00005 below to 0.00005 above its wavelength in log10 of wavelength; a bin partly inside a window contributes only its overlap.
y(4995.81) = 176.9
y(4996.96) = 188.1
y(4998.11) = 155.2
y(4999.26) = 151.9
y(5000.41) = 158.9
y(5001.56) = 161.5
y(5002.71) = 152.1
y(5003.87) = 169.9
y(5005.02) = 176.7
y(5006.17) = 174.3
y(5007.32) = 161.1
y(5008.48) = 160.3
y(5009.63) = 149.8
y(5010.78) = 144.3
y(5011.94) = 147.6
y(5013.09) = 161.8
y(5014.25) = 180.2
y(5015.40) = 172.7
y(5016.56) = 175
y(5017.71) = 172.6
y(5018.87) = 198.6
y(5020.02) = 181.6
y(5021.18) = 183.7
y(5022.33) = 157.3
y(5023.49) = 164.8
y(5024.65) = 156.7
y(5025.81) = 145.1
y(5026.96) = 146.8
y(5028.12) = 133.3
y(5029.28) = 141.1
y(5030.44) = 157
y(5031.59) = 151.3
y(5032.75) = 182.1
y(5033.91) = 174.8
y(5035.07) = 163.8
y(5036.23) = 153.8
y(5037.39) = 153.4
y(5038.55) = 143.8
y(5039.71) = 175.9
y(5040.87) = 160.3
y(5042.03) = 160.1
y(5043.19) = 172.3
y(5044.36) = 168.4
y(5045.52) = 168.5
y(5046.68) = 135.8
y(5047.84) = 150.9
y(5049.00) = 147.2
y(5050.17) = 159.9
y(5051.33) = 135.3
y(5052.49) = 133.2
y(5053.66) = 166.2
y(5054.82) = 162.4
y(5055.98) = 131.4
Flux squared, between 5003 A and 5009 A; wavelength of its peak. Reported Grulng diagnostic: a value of 5005.02 A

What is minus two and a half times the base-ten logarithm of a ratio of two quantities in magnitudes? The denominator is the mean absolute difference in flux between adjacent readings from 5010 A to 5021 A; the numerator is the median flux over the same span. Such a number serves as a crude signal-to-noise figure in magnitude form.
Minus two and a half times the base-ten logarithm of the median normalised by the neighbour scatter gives -2.95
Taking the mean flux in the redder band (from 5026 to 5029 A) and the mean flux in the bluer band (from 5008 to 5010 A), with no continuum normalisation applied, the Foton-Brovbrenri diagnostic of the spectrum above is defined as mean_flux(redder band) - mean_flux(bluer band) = -15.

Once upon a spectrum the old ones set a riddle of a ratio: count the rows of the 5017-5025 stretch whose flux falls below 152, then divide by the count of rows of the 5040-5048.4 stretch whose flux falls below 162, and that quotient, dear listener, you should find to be 0.00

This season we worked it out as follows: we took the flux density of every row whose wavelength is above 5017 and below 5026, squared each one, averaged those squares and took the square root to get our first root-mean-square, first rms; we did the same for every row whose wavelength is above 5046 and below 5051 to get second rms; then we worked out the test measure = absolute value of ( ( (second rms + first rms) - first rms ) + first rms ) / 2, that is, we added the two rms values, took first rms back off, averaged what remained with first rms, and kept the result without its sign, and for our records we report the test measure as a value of 160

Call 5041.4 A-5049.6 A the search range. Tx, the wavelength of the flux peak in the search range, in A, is 5043.19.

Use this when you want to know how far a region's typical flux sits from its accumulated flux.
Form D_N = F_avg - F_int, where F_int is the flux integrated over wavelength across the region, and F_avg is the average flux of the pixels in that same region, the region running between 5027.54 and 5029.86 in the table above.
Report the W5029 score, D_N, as -181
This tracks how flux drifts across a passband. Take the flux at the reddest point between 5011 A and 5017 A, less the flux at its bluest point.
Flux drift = 27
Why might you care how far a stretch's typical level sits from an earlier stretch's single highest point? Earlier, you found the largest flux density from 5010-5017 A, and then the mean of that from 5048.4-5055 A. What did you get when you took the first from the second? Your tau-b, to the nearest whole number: -30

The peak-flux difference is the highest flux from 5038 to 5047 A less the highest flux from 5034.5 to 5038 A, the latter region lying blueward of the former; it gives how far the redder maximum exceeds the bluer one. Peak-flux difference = 12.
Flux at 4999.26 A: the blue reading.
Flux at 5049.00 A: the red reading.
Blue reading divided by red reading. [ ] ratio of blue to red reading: 1.03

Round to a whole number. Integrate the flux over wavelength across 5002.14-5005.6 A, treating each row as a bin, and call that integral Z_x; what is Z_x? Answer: 575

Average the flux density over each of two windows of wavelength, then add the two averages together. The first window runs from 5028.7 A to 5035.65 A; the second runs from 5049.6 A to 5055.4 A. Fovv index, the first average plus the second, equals 313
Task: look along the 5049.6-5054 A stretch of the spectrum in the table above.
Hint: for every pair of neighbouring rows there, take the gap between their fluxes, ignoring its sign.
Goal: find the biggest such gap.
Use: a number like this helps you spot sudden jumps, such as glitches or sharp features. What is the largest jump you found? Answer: 33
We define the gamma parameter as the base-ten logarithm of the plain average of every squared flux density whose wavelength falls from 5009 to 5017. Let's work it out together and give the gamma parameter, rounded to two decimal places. 4.42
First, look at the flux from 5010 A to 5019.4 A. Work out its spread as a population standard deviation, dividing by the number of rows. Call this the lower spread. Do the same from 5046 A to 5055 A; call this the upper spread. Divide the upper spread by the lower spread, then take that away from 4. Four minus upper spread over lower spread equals 3.25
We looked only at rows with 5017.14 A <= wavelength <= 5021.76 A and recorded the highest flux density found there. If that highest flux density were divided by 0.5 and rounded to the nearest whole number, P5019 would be 397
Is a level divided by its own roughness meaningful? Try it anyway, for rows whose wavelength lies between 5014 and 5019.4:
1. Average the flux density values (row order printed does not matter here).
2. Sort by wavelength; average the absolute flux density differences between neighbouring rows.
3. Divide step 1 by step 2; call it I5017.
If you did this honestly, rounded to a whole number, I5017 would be 19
